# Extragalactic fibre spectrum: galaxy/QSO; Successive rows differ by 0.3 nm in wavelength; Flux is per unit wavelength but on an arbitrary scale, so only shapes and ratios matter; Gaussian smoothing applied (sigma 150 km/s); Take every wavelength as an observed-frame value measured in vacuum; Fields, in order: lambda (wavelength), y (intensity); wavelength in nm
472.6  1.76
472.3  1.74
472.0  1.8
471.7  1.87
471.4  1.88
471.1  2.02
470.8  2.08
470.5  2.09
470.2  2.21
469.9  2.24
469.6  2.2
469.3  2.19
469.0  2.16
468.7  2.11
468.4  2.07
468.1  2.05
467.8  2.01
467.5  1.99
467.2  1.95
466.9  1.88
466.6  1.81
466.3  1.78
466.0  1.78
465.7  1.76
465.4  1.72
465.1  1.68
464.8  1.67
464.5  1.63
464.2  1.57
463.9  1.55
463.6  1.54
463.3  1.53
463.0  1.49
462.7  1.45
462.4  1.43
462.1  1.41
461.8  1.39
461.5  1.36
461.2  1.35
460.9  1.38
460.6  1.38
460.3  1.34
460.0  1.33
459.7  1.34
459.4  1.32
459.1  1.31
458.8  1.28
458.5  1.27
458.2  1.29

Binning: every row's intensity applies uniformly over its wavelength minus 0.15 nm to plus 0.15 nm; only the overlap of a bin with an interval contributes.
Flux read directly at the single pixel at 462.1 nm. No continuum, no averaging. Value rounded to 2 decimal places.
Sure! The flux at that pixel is 1.41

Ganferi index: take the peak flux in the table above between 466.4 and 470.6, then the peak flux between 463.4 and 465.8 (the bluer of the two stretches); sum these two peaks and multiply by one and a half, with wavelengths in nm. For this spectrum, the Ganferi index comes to 6.0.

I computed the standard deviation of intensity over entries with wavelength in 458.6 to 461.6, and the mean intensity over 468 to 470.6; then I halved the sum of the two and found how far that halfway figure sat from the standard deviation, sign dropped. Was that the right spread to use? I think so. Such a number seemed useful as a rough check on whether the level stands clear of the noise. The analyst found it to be 1.06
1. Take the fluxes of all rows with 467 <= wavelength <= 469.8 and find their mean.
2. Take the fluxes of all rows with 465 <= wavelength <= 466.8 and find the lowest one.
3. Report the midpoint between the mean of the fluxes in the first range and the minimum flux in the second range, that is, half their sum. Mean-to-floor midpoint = 1.88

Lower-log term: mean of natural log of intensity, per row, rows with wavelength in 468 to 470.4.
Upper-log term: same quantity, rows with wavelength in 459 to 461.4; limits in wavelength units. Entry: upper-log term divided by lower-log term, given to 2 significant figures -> 0.39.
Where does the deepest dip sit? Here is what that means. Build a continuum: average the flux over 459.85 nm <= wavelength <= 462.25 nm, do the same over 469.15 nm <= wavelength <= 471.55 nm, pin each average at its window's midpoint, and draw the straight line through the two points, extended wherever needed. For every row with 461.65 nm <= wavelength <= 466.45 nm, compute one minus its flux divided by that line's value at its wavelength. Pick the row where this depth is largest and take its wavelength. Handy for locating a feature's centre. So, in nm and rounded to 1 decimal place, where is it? 462.7 nm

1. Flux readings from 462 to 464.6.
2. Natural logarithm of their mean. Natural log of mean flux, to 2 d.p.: 0.41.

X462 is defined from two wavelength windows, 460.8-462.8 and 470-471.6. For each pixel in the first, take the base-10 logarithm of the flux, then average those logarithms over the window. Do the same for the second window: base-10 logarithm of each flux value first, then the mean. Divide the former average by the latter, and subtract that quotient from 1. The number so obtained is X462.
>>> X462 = 0.54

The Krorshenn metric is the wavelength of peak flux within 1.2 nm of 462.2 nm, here 463.3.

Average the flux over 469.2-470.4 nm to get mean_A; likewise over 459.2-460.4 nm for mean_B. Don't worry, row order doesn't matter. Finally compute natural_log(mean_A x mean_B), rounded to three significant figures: 1.08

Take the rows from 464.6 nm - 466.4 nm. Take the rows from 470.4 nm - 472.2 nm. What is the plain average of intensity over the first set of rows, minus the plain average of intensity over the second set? -0.2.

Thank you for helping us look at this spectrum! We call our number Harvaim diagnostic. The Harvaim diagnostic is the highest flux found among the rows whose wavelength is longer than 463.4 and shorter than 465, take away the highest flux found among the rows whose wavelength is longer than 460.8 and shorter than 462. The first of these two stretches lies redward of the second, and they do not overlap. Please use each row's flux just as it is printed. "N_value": 0.3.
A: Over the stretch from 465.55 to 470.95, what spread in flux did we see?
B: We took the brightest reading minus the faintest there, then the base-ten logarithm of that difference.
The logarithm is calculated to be -0.3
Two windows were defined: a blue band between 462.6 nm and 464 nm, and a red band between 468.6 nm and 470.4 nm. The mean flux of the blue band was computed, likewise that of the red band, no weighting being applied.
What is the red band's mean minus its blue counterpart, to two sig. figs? 0.67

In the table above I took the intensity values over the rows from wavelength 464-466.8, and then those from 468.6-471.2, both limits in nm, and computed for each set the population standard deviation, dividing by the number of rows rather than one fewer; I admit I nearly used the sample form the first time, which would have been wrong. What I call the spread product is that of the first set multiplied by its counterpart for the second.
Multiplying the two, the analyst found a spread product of 0.0052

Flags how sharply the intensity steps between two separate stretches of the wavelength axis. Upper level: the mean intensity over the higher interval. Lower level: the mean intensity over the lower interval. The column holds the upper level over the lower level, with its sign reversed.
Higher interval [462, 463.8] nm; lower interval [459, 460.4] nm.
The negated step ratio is -1.11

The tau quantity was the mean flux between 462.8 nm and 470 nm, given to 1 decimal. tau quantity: 1.8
